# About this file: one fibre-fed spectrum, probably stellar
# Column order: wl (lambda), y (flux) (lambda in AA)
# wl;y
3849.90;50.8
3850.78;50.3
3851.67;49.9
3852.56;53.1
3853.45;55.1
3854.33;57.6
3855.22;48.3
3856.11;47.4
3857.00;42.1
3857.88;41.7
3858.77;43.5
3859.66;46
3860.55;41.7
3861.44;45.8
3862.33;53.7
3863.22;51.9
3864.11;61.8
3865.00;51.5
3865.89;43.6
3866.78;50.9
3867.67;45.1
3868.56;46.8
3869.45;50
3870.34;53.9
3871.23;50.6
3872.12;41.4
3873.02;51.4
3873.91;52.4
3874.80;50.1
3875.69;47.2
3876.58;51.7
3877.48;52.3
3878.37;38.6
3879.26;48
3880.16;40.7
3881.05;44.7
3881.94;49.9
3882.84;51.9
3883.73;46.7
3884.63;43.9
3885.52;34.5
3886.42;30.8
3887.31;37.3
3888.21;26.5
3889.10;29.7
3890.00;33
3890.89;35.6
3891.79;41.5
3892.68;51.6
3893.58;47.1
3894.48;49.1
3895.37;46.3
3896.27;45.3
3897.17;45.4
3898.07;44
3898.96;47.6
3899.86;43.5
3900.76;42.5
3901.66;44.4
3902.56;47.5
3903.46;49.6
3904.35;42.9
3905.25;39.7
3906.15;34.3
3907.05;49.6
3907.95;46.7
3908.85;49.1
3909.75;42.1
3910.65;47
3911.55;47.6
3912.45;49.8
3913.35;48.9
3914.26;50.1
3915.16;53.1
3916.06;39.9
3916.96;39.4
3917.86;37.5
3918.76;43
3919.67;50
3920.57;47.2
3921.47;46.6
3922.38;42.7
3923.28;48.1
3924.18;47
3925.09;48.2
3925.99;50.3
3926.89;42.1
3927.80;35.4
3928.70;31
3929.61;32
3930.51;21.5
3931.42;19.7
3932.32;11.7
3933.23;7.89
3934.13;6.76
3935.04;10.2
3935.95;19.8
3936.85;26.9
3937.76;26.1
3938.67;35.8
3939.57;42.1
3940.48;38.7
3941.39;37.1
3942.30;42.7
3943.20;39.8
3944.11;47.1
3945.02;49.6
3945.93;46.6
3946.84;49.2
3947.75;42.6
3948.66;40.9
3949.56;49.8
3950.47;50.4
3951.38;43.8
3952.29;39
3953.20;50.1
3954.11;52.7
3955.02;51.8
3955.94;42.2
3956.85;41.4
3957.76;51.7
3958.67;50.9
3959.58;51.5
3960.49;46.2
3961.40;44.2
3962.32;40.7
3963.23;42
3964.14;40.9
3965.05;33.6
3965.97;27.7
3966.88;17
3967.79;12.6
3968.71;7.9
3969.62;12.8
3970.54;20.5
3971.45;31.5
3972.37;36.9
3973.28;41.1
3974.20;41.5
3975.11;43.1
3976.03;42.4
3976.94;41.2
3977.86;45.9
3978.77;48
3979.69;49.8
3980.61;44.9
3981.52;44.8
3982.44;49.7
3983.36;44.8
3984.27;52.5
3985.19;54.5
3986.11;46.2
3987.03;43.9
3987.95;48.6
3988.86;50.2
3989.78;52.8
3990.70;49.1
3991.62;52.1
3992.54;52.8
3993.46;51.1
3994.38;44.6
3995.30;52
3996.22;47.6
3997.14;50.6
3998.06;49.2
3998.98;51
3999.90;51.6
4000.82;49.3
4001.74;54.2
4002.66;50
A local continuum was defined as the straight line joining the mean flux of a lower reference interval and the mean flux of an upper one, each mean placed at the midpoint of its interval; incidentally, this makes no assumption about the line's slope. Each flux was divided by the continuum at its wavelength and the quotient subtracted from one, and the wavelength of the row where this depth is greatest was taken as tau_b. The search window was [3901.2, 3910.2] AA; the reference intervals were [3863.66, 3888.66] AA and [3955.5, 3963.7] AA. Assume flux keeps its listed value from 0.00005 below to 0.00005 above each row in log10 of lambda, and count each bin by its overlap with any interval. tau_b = 3906.15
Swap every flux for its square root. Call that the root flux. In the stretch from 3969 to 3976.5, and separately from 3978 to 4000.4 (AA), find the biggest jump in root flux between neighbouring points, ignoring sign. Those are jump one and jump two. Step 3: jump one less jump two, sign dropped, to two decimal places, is 0.50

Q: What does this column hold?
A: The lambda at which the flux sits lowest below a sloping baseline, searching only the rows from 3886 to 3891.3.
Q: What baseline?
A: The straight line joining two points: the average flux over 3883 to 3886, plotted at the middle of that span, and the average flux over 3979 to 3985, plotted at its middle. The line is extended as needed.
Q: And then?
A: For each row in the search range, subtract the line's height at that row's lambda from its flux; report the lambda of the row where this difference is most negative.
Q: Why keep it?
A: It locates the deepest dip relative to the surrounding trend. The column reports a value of 3888.21 AA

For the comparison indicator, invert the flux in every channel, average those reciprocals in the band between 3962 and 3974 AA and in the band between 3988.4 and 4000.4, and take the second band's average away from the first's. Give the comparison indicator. 0.027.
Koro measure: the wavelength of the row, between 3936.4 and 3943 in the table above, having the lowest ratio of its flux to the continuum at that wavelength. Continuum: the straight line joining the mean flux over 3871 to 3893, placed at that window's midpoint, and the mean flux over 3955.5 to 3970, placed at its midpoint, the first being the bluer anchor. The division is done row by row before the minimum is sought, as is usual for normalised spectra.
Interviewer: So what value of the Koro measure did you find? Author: 3937.76 AA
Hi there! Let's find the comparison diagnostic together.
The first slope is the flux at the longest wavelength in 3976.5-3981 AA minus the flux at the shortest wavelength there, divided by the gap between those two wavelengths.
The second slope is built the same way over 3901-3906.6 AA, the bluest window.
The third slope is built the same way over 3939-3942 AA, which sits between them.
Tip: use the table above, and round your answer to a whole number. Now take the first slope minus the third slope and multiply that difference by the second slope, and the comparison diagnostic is -8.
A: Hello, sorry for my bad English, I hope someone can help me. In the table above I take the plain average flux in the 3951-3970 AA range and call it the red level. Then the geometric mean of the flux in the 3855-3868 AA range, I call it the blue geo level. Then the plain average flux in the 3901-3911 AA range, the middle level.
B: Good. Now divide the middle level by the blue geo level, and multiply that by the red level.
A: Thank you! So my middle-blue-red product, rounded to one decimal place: 36.1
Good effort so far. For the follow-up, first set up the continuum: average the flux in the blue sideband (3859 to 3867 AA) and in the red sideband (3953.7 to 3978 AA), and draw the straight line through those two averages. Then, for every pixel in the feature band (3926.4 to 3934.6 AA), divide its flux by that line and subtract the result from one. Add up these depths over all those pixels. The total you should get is 4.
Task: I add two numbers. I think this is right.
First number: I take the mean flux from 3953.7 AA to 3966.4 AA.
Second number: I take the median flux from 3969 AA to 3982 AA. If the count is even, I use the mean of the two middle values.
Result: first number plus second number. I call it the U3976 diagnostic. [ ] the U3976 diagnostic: 86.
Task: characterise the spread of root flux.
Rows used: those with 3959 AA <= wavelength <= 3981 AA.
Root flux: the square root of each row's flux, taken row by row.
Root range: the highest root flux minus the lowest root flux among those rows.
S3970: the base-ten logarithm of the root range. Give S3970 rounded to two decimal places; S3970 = 0.64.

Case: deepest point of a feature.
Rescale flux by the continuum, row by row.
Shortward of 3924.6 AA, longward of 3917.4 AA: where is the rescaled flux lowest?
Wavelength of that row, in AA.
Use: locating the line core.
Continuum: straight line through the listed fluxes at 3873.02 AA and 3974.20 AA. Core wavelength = 3917.86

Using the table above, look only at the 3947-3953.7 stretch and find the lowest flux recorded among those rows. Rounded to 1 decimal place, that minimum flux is 39.0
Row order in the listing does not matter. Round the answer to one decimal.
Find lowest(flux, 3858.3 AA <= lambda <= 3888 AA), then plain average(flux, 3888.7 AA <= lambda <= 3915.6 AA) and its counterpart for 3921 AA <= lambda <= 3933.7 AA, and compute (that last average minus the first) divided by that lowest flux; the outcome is -0.3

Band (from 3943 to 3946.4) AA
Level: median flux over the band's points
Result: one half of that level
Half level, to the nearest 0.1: 23.4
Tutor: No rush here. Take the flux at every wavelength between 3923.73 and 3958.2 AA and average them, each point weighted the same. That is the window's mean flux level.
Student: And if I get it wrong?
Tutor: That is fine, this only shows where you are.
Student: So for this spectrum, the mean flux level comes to 37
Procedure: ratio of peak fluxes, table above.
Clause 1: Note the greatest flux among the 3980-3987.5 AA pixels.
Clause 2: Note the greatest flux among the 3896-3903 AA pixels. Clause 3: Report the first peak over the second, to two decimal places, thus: 1.14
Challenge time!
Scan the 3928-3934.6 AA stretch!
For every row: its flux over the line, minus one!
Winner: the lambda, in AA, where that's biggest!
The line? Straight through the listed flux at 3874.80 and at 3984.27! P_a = 3929.61 AA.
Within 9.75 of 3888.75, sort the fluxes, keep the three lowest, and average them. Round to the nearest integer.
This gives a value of 29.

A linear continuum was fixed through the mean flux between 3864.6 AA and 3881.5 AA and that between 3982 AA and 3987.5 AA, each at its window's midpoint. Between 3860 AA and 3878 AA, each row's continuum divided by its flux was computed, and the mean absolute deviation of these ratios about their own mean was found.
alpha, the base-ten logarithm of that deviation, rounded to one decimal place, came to -1.1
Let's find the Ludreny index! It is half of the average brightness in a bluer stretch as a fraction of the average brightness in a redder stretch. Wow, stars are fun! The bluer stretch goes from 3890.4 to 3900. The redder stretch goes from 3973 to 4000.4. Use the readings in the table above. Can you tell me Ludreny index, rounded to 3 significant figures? 0.471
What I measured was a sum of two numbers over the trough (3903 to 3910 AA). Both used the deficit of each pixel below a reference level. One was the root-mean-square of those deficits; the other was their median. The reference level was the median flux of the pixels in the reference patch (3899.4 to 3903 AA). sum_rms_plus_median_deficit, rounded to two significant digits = 4.3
